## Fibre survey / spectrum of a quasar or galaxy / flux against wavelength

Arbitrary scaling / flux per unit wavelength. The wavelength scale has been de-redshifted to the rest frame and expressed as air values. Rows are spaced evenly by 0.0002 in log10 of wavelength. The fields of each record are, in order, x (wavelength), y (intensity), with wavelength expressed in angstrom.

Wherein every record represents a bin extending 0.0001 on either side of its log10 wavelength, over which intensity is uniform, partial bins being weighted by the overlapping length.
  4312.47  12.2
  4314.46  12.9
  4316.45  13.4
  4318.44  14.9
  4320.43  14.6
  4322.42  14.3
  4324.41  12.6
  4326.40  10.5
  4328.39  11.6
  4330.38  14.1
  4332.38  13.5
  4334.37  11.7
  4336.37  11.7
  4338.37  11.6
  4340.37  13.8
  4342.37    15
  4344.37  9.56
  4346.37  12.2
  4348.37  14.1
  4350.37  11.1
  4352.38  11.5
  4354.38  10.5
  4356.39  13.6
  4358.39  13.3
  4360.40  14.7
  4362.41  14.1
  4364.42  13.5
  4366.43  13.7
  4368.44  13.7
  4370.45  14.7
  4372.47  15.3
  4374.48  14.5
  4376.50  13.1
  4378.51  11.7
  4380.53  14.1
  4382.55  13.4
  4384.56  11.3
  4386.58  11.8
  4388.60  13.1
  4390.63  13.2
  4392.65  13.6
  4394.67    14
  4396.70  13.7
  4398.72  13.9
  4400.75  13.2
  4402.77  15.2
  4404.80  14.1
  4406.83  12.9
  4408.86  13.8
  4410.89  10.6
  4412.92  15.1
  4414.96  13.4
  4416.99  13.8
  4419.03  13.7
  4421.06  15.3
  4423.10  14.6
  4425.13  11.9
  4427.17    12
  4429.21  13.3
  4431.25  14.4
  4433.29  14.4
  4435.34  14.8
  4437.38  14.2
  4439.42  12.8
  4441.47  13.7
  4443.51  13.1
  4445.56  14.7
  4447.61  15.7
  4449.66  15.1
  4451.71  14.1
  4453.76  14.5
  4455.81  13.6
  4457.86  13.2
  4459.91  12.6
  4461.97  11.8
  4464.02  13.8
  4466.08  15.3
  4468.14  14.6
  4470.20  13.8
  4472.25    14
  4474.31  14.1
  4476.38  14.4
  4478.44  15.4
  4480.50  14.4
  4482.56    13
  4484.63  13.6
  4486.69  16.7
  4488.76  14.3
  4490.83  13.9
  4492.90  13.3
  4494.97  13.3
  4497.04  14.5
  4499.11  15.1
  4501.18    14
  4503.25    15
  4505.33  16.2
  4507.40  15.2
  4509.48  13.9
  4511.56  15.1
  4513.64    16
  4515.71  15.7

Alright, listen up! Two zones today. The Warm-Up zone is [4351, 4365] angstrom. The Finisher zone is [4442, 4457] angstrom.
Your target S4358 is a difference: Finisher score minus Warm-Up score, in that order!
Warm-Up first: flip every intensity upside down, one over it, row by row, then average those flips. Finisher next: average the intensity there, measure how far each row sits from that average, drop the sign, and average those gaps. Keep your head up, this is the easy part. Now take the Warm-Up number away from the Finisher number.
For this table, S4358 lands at 0.61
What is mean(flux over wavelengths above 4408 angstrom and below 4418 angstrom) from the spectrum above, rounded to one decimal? 13.3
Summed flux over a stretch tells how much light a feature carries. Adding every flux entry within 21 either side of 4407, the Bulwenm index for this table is 283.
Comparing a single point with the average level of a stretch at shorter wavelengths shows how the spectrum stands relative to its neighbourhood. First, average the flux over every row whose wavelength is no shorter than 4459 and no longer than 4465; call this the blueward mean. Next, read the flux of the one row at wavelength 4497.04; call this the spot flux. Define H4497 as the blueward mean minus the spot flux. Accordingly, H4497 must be -1.8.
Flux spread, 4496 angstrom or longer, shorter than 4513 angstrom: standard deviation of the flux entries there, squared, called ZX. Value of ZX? 0.5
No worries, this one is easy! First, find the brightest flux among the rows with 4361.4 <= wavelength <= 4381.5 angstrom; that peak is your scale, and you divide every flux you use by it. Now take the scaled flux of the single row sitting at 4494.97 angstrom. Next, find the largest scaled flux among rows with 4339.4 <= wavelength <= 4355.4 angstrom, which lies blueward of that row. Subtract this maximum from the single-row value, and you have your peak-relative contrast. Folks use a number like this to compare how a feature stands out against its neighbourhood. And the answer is -0.11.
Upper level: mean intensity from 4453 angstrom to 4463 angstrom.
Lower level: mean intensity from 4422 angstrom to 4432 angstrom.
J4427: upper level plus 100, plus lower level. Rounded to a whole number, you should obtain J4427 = 126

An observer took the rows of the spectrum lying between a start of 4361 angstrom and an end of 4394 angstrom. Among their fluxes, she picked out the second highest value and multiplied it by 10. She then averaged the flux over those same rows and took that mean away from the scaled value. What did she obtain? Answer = 134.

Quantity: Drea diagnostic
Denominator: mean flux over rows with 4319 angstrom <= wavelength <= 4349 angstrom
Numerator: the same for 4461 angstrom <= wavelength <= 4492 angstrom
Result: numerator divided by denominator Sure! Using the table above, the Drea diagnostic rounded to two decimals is 1.12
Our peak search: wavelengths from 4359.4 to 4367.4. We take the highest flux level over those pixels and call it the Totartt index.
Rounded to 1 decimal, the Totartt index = 14.7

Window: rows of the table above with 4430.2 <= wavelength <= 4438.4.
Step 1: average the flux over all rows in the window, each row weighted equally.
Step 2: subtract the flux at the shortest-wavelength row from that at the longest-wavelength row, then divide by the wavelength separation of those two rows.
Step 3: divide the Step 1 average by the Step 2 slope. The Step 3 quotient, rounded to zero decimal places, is -443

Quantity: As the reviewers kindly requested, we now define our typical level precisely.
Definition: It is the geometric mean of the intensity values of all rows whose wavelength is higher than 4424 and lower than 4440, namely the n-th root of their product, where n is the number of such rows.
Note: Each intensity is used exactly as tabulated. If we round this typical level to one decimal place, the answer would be 13.4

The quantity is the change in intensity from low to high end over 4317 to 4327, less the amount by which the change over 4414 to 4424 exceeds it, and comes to -10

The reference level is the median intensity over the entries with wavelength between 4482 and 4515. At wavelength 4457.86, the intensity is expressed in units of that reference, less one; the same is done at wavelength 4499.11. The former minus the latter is -0.13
